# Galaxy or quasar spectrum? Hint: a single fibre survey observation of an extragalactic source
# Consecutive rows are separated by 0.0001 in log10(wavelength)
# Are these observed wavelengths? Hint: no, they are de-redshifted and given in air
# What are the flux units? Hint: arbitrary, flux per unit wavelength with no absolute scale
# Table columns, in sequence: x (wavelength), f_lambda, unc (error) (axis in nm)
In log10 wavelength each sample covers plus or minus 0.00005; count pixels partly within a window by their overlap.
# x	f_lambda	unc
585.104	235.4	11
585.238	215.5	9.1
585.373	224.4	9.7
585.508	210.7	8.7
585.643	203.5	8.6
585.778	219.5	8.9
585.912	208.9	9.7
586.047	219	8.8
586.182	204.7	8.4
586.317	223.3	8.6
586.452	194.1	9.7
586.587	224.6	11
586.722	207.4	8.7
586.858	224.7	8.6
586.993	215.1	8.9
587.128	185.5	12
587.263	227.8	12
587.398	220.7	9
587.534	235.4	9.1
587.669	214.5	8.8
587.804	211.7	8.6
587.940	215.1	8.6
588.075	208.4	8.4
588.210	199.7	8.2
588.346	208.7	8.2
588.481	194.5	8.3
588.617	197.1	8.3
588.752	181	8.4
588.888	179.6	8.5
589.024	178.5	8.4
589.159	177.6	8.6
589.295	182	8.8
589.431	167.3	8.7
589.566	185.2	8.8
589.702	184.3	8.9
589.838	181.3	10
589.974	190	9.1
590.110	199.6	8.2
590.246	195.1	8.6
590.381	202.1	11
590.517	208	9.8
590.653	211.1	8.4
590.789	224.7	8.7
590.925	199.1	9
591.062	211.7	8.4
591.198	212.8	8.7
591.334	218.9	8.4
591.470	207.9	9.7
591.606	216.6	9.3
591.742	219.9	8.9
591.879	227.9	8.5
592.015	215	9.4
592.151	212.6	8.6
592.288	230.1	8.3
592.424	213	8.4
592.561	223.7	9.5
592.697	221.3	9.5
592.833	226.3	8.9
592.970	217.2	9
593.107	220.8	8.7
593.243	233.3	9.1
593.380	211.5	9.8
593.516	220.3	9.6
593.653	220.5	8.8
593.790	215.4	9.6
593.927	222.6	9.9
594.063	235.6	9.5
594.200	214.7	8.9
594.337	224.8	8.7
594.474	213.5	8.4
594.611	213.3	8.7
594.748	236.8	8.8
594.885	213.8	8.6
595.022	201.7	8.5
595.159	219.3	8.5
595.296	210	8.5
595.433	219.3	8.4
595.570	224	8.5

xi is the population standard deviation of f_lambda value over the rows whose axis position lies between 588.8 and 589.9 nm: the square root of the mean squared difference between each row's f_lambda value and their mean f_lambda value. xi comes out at 5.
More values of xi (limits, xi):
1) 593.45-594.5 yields 7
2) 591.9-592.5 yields 7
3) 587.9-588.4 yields 5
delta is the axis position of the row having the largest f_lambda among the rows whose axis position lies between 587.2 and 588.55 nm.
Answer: 587.534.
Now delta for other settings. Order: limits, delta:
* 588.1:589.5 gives 588.346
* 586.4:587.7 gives 587.534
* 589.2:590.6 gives 590.517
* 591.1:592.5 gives 592.288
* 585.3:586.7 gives 586.587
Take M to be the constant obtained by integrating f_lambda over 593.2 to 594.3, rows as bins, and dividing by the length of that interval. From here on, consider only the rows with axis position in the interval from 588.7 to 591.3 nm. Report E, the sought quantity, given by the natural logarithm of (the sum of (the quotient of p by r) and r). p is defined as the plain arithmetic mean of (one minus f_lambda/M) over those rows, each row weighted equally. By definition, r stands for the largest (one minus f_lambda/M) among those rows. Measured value -0.3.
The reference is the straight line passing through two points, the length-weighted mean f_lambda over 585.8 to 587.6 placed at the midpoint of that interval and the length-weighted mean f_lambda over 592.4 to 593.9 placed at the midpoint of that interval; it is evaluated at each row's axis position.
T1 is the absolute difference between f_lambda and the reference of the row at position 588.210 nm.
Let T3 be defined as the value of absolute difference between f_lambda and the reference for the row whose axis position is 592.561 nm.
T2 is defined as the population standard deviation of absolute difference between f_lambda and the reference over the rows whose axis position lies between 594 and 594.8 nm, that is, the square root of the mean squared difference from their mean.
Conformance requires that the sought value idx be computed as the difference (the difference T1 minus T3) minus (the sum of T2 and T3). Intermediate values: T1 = 16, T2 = 4.1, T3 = 3.7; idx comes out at 5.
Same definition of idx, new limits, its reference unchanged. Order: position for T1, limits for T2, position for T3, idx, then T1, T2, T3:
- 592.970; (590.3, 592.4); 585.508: -8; 3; 5.1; 3.1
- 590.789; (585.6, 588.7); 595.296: -26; 6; 7.5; 12.4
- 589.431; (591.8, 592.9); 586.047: 38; 50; 2.7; 4.8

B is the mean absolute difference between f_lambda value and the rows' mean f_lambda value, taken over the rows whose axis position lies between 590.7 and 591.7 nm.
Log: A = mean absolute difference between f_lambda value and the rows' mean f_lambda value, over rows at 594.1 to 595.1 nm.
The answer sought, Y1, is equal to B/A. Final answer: 0.8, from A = 7.9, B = 6.0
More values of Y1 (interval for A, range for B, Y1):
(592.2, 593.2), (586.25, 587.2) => 3.0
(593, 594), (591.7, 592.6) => 1.4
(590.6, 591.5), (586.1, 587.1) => 1.7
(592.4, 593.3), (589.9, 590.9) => 1.8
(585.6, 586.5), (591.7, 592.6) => 0.7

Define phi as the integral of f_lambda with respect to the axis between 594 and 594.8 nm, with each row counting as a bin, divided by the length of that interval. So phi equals 223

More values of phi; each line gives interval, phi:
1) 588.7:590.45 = 185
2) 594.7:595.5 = 216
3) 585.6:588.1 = 214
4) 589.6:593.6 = 212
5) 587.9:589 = 197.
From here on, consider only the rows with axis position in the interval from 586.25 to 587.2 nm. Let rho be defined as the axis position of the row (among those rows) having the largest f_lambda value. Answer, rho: 586.858 nm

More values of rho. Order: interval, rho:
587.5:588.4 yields 587.534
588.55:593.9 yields 593.243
